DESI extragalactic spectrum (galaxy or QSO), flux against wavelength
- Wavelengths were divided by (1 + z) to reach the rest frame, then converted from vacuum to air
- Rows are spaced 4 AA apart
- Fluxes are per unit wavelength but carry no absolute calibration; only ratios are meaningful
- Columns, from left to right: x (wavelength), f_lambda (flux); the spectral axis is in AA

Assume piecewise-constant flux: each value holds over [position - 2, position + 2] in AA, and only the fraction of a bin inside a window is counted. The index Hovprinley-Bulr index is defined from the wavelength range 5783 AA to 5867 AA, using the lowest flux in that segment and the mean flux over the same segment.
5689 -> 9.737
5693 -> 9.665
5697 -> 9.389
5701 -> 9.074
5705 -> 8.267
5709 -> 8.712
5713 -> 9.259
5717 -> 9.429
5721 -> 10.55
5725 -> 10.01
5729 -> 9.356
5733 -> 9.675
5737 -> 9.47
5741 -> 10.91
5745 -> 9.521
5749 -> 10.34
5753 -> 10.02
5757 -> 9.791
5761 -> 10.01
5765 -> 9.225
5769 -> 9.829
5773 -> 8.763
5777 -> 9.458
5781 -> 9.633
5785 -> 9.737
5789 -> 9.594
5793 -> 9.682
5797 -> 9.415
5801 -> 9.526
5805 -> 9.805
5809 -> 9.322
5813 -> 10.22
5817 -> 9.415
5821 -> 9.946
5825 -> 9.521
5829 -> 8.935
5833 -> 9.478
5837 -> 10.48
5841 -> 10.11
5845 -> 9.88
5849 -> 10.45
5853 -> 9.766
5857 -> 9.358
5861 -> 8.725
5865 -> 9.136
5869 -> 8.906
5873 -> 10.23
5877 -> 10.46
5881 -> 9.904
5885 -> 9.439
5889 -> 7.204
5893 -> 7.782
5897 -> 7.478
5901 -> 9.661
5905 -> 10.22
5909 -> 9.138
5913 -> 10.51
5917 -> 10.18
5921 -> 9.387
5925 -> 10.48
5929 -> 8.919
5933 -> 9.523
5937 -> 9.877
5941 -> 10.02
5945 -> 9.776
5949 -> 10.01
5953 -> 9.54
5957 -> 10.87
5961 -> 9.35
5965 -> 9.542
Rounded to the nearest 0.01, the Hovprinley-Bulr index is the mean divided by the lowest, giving 1.11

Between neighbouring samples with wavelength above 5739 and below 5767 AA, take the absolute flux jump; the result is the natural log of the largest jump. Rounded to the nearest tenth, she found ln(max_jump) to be 0.3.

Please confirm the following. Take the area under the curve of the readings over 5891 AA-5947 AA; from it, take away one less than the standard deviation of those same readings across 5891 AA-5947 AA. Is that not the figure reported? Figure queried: 532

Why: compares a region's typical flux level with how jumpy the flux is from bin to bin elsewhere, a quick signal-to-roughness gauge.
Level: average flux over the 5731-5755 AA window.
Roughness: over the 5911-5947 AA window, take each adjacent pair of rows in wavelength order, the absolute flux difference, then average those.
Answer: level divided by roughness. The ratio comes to 16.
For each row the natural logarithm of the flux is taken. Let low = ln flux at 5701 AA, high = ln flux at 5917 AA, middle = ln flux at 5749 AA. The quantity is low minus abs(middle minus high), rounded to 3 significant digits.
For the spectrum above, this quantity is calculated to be 2.19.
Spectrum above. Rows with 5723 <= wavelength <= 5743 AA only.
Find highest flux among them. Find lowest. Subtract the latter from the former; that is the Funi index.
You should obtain 1.55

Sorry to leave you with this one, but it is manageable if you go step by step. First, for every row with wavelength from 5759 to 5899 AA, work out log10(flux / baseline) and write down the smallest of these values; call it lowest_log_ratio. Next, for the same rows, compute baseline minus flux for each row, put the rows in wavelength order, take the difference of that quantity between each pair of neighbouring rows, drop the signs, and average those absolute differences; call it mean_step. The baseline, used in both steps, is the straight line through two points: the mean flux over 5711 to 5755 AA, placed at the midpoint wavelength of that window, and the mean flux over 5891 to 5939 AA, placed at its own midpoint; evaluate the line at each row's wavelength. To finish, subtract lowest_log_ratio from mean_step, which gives 0.67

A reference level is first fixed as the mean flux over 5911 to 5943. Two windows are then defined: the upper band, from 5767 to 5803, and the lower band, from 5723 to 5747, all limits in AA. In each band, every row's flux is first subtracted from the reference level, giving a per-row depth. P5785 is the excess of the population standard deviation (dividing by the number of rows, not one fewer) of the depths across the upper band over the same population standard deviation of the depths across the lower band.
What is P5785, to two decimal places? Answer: -0.23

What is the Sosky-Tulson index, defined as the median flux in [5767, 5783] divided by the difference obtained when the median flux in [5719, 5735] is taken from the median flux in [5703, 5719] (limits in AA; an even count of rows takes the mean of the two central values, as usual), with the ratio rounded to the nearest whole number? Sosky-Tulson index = -11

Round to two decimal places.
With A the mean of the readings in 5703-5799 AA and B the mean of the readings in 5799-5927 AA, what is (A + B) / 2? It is 9.57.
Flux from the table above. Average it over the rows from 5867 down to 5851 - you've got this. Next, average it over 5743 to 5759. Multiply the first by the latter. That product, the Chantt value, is 92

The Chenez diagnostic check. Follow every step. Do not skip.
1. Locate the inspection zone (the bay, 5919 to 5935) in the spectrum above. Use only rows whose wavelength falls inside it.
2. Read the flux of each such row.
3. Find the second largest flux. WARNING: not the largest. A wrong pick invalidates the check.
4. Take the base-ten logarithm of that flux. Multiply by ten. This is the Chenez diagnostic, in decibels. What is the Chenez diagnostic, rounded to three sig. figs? 9.79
